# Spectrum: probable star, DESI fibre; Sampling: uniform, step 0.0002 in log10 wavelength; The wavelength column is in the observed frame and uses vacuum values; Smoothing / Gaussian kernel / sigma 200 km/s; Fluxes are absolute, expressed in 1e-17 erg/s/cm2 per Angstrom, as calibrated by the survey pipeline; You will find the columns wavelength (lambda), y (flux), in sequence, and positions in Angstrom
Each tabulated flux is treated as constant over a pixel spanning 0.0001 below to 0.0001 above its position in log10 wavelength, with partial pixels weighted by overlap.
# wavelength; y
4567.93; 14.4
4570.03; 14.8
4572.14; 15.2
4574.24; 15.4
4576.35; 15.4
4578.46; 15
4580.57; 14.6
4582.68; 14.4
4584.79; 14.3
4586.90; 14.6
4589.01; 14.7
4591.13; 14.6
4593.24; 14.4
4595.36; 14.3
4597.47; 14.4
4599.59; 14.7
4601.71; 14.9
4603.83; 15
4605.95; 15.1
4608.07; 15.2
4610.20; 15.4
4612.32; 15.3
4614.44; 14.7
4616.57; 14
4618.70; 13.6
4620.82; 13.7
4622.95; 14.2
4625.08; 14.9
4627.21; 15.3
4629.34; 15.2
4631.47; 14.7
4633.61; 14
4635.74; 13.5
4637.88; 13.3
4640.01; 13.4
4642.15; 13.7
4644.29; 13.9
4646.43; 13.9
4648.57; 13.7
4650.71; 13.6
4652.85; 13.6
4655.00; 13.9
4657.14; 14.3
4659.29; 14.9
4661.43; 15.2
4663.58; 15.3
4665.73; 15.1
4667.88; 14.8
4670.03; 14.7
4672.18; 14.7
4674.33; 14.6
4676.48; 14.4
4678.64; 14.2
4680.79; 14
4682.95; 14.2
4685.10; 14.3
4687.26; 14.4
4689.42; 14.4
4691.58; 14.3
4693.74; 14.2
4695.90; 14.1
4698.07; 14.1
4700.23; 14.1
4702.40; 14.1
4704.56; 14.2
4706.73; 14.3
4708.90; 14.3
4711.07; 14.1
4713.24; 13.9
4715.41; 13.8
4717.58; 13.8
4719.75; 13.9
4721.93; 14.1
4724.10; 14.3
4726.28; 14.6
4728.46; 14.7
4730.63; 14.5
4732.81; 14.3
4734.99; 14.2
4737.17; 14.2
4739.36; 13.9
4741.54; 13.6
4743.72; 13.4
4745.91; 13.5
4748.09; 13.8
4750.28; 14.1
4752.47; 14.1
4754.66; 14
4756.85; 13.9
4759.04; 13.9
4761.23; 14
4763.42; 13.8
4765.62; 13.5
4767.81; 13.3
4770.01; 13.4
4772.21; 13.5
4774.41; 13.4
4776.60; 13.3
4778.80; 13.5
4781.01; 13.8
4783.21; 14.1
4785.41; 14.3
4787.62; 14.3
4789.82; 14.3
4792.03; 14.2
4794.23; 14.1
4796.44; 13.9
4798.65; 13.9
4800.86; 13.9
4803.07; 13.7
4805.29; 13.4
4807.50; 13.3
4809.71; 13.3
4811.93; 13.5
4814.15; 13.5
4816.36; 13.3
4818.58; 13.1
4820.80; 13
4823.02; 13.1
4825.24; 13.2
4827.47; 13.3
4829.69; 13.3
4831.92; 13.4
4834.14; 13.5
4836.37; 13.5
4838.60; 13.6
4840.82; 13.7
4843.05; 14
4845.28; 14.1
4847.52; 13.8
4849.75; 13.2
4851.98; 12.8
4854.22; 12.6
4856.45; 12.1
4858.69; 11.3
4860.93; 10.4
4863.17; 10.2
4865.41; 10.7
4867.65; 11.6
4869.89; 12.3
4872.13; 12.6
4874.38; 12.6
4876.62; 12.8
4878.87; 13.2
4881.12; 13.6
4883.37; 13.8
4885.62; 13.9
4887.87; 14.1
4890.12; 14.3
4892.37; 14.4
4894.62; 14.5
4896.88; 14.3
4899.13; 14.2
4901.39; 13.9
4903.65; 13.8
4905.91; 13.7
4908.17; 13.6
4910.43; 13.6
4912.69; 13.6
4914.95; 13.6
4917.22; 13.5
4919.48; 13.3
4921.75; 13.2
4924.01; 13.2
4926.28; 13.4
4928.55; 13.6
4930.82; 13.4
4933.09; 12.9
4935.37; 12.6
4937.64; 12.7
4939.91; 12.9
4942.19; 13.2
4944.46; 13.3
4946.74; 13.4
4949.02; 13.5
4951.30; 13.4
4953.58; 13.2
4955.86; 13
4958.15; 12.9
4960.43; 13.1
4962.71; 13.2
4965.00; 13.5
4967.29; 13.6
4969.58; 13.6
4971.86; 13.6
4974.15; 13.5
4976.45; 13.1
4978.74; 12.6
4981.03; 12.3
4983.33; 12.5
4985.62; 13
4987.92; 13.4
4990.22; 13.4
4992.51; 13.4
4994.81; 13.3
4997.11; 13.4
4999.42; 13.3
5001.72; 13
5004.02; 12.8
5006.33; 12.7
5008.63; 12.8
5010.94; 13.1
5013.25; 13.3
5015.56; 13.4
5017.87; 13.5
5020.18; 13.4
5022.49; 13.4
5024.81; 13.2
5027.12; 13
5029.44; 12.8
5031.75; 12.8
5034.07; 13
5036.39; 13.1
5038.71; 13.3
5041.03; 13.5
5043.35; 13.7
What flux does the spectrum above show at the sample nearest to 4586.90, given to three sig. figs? 14.6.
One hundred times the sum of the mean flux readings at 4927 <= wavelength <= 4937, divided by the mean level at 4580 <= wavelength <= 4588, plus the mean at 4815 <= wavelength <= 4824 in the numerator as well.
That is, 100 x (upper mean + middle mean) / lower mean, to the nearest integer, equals 181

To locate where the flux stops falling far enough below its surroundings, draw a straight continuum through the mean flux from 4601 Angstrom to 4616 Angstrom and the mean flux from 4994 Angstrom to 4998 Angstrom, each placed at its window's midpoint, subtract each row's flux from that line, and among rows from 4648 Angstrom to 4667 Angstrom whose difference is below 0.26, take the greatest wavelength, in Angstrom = 4665.73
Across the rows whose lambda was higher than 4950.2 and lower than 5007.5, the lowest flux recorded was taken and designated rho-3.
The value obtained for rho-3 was 12.3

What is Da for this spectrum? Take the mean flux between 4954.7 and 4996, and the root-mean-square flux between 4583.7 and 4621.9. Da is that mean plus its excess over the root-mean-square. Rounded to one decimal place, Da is 11.7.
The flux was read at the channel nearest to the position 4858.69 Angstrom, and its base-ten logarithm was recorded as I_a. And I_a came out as 1.05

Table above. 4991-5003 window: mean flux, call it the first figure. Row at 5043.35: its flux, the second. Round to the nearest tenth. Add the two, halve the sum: 13.5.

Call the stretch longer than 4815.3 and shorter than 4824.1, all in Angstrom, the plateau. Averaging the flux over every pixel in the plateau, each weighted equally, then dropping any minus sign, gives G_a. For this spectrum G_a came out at 13.1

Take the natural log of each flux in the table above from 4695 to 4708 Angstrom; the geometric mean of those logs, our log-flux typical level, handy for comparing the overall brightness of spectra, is 2.65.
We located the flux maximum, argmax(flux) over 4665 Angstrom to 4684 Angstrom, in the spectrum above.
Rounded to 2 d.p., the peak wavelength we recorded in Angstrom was 4665.73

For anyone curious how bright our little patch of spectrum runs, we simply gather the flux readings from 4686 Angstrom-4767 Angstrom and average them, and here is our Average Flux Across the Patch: 14.1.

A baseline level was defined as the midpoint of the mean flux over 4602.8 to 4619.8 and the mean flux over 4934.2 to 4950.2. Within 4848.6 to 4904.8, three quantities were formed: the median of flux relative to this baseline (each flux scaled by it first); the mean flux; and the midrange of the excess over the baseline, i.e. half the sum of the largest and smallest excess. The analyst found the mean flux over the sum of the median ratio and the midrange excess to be -20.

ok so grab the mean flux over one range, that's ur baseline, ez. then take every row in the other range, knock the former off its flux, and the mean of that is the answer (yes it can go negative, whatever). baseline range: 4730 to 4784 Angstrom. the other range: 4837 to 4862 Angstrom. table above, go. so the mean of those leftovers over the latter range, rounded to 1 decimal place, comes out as -0.9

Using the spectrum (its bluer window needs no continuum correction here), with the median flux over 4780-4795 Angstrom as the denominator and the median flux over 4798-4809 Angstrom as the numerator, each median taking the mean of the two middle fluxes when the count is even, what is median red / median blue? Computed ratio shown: 0.96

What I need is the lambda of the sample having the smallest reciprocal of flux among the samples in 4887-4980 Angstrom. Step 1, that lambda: 4894.62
